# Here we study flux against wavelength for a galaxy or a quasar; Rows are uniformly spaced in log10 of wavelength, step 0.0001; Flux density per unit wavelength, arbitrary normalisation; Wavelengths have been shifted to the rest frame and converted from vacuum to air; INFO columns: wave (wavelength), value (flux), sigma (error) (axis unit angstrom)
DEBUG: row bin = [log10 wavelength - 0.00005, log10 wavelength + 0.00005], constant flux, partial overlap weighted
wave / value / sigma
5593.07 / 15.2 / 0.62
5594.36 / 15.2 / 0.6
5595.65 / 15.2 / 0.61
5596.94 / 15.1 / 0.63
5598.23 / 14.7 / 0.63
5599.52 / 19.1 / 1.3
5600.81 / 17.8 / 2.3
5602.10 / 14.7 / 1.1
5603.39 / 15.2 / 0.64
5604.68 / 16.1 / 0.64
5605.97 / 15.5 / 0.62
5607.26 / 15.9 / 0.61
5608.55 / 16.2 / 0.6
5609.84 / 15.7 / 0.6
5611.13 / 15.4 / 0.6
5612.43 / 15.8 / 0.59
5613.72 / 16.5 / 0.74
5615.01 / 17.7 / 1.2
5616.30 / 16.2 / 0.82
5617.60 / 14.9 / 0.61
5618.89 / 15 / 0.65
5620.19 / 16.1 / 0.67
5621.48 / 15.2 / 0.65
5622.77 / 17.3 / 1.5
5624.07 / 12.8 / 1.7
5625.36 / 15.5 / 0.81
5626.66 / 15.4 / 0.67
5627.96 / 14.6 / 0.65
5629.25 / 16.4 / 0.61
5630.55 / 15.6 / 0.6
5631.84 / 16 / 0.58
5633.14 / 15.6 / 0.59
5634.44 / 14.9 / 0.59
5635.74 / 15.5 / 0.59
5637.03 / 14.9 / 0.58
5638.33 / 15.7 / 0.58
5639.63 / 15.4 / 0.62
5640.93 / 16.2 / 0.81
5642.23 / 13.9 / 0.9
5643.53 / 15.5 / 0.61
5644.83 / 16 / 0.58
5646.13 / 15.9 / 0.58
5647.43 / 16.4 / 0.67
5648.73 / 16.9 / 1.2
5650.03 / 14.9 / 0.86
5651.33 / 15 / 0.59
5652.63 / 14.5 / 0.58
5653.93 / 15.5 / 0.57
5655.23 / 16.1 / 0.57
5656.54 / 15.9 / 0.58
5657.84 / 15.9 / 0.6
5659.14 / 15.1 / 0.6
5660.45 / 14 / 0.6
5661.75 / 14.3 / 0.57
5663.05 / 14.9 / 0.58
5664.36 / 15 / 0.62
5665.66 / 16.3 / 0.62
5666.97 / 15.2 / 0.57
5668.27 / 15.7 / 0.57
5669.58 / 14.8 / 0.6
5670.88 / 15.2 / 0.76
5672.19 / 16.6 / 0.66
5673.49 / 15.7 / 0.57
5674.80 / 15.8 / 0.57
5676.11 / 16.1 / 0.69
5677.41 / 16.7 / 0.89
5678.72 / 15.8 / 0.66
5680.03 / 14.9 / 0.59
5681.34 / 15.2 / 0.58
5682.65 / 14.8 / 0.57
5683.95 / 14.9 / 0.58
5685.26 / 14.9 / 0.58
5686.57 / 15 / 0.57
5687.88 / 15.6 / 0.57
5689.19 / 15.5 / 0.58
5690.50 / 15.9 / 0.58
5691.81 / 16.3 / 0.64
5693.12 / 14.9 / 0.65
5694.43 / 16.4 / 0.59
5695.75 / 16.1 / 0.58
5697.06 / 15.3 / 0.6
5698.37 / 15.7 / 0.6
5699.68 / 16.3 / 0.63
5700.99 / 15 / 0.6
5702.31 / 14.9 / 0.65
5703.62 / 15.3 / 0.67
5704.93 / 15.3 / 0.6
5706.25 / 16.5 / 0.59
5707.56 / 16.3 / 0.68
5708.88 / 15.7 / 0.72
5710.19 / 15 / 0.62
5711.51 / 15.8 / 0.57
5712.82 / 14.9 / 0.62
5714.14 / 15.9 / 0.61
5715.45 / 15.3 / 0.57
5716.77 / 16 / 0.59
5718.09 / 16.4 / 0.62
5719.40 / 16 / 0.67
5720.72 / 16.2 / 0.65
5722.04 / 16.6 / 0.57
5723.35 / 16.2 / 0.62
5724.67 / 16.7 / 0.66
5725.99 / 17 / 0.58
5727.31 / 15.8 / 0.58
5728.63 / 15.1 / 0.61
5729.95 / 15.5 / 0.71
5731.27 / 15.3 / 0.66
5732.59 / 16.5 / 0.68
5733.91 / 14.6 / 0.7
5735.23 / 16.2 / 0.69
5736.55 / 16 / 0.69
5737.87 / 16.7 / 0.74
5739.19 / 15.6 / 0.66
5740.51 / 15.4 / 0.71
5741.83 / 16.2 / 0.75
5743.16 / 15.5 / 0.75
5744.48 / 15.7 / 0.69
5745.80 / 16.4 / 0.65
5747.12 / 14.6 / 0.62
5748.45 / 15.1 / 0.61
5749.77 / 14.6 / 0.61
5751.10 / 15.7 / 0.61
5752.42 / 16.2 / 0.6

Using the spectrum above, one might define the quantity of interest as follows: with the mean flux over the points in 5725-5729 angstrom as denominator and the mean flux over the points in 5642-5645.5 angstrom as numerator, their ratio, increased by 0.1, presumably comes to 1.05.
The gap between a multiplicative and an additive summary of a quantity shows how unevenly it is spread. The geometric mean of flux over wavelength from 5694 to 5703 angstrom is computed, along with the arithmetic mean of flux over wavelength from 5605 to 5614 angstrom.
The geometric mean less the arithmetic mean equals -0.2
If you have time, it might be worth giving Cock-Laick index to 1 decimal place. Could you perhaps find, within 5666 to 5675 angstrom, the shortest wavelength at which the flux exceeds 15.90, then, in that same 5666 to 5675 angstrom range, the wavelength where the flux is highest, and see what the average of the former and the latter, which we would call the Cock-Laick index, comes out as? 5672.2 angstrom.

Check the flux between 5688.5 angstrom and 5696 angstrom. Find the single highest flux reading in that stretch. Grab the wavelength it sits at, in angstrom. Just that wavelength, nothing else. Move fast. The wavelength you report 5694.43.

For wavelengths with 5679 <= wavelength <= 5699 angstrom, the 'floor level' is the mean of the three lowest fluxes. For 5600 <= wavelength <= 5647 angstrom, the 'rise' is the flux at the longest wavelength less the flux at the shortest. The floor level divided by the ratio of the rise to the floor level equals -116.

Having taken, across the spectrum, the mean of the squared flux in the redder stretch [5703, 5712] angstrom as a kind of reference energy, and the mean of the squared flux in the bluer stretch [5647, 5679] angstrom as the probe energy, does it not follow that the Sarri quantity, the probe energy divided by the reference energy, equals 0.98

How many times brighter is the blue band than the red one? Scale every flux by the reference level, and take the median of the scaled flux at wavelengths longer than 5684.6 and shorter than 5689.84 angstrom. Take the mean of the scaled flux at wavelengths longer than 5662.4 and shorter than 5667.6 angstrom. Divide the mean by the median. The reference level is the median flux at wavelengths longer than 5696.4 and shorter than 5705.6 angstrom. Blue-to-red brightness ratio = 1.01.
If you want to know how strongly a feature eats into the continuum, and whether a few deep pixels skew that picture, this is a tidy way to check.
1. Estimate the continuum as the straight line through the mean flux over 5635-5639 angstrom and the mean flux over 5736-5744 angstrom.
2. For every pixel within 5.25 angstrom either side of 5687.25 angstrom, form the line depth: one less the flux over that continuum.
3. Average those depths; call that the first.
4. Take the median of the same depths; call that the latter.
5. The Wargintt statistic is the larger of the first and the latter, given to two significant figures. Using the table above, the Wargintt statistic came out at 0.024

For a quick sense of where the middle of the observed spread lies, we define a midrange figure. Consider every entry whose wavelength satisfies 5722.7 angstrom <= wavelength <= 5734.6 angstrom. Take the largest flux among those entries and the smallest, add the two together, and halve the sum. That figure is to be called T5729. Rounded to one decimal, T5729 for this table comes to 15.8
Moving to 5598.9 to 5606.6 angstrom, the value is 16.9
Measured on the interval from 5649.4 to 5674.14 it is 15.3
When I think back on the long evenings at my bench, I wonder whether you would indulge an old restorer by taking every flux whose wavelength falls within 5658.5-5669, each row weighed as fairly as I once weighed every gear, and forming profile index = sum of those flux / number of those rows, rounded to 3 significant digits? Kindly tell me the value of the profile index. 15.1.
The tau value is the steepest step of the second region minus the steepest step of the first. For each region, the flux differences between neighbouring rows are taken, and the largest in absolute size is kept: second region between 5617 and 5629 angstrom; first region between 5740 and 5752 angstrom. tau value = 2.7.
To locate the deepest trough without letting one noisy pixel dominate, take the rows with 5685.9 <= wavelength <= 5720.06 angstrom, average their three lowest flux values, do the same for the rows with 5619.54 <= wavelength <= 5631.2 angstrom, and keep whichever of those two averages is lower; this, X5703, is 14.2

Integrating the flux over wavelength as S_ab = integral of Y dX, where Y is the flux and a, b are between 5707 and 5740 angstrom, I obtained 524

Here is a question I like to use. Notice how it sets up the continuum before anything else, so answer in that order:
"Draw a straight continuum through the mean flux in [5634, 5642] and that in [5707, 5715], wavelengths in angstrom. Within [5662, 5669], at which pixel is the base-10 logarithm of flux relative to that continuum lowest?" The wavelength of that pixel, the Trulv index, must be 5663.05 angstrom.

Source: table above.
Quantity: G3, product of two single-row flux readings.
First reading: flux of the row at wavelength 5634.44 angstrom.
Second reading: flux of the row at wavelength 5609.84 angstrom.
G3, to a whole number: 234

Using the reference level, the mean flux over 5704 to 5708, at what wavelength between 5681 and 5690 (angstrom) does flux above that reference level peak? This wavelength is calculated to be 5687.88 angstrom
